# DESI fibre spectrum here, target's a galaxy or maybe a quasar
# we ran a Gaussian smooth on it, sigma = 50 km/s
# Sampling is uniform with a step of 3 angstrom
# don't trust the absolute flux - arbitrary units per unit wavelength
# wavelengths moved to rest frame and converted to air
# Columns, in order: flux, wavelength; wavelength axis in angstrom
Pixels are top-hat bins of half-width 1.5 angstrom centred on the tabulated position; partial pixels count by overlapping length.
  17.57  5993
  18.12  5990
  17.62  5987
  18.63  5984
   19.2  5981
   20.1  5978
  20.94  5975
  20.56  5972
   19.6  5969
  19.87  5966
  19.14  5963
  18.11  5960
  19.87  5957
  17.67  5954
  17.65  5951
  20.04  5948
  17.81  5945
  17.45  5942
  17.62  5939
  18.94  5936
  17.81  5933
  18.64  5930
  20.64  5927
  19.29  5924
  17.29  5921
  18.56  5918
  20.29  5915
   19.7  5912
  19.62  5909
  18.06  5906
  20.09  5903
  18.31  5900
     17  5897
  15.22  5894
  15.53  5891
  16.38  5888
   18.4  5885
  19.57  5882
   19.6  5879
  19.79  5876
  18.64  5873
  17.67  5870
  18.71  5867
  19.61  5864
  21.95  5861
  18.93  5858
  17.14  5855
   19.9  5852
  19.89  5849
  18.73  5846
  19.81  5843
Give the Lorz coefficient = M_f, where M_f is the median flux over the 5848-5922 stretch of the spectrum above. 18.7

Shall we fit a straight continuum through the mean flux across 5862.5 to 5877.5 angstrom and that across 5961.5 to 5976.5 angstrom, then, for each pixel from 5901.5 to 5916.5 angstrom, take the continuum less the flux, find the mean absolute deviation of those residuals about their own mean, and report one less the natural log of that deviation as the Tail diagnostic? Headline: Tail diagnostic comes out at 1.54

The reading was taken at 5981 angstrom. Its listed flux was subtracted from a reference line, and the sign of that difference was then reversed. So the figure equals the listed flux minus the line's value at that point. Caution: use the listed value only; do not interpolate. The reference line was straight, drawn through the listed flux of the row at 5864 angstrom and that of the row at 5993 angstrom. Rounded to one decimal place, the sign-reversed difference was 1.4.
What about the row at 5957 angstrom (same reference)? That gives 1.7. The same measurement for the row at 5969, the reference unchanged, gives 1.7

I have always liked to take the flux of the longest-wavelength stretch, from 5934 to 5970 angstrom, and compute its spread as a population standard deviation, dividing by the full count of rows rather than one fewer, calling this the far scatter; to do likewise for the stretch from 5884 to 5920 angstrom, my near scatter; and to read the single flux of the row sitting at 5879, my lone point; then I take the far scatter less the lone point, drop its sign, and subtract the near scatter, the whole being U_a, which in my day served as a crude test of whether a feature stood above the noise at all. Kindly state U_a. 17.0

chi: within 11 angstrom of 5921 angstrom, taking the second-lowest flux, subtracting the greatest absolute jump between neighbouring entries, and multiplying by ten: 166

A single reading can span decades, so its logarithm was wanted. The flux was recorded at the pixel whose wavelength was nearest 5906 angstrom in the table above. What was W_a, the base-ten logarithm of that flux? 1.257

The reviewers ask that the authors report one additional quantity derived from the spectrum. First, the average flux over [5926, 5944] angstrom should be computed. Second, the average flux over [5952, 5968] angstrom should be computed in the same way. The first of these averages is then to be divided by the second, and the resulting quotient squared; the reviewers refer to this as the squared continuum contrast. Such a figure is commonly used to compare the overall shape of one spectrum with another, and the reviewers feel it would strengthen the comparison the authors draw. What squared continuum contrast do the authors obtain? 1.0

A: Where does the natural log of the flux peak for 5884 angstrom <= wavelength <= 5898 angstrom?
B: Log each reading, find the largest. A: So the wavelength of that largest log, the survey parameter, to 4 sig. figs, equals 5885 angstrom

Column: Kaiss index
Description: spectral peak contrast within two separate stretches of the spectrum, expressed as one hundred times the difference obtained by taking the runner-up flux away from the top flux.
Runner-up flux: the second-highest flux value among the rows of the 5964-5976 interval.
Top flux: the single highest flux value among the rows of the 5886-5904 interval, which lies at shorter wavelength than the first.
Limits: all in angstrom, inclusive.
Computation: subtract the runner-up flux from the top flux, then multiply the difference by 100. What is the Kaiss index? -47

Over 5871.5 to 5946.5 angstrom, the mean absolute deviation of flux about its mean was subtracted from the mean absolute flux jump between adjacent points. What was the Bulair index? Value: 0.0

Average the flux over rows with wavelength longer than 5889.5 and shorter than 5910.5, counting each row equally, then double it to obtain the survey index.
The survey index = 35.4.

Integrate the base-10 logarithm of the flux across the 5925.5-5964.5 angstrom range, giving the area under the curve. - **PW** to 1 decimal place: 49.5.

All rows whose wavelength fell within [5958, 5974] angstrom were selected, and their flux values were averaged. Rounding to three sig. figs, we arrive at 19.5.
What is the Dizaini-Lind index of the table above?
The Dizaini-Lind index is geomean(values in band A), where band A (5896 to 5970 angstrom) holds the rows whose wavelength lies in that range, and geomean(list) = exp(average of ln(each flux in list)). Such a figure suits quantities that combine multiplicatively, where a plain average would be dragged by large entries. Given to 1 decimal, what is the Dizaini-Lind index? 18.7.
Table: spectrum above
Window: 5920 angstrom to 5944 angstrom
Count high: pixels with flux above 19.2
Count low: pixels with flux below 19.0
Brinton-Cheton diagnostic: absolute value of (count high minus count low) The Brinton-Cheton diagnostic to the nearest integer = 4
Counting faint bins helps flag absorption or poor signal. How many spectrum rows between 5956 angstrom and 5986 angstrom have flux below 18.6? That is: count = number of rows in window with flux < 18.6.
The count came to 1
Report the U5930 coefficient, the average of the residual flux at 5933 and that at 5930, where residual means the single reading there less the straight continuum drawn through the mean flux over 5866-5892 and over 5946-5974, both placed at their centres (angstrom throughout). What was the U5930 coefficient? -0.6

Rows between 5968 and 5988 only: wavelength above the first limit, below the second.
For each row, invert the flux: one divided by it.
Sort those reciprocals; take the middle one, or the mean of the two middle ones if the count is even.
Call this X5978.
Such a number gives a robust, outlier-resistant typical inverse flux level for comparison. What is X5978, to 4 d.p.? 0.0510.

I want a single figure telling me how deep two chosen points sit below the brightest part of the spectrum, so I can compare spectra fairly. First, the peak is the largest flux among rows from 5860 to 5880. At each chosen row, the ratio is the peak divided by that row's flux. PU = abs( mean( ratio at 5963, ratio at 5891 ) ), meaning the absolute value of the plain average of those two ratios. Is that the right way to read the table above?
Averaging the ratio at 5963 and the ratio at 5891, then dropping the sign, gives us 1.28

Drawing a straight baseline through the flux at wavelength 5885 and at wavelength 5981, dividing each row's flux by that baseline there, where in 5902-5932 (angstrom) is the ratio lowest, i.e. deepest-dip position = 5921 angstrom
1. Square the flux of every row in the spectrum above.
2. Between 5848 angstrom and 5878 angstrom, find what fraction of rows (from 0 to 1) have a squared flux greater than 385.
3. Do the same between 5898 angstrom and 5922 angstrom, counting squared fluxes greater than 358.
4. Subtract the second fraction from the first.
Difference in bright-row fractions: -0.1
